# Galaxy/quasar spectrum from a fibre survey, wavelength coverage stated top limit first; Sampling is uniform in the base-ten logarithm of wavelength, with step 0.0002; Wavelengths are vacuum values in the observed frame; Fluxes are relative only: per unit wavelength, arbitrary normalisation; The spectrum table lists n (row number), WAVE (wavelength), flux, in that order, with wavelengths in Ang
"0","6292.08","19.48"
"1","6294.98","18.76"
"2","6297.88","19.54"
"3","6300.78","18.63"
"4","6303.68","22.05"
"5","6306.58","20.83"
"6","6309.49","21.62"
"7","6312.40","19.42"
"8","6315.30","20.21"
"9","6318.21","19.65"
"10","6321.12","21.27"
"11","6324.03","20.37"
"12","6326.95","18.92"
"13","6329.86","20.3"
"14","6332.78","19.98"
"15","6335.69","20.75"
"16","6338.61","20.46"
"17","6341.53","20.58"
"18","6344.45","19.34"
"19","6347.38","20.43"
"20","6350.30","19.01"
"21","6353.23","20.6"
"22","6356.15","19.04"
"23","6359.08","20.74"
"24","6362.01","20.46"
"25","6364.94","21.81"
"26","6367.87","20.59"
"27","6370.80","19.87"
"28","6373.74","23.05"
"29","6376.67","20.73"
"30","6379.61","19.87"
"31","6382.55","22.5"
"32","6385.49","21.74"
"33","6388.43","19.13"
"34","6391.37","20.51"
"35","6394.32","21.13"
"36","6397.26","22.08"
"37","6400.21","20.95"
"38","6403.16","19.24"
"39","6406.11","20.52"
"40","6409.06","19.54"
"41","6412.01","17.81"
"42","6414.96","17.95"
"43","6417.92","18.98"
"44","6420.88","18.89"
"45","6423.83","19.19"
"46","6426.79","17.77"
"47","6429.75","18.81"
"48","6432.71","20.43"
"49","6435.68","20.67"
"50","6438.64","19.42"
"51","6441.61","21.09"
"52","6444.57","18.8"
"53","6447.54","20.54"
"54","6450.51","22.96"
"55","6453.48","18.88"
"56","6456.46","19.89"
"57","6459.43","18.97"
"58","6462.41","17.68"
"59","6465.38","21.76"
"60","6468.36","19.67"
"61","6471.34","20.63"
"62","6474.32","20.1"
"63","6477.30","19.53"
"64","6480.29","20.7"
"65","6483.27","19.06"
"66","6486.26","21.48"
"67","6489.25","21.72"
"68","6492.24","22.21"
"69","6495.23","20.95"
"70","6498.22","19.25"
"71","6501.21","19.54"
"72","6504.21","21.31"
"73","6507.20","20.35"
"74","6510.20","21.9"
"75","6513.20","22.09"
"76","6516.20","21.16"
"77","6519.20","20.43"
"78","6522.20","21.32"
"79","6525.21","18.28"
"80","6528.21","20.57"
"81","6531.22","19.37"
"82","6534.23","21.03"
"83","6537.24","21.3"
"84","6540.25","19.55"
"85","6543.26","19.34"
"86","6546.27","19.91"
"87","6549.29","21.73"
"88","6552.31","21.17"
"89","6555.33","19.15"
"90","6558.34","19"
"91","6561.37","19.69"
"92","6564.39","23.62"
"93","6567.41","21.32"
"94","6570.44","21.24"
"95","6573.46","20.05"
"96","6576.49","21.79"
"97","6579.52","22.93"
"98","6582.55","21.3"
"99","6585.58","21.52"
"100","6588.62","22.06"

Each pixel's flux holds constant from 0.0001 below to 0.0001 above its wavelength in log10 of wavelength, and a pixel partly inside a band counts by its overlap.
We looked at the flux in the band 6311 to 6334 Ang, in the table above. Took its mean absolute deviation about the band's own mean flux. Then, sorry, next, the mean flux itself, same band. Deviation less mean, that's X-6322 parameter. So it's -19.5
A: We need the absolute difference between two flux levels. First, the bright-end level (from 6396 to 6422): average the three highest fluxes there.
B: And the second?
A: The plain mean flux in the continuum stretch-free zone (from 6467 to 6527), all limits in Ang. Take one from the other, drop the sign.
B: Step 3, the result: 0.60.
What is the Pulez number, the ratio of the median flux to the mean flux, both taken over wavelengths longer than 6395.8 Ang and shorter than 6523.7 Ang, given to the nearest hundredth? 1.01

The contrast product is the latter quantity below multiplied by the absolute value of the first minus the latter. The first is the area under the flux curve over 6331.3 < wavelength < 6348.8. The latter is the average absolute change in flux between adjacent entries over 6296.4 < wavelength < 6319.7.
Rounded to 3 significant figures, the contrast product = 499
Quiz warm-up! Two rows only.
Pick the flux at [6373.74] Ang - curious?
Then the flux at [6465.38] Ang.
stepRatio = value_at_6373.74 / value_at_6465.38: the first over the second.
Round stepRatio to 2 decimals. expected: 1.06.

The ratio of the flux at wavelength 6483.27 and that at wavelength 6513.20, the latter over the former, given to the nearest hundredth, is 1.16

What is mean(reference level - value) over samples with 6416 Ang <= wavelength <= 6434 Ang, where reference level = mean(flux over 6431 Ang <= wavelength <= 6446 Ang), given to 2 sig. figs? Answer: 1.1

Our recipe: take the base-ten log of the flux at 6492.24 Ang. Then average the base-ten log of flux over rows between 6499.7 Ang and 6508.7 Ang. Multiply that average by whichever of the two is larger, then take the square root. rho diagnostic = 1.33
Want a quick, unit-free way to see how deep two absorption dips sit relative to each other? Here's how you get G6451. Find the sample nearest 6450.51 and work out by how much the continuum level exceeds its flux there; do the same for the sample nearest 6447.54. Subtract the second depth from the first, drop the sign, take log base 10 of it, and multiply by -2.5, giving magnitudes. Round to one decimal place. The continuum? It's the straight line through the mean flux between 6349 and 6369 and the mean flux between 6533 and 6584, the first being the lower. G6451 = -1.0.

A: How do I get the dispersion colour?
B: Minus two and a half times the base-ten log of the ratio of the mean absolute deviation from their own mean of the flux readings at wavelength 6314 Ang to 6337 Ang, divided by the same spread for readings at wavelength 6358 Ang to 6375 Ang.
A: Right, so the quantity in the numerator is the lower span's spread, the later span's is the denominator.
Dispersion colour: 0.64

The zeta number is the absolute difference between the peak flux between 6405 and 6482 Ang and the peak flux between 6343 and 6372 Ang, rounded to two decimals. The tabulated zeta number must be 1.15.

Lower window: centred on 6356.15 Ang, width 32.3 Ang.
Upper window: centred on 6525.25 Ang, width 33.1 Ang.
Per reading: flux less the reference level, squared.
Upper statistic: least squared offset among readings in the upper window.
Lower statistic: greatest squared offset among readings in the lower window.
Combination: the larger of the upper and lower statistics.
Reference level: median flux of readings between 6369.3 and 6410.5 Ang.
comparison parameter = 3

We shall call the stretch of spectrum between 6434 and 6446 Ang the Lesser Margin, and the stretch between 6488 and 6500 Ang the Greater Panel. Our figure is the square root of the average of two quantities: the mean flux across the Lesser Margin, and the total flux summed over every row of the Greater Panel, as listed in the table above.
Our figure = 7.22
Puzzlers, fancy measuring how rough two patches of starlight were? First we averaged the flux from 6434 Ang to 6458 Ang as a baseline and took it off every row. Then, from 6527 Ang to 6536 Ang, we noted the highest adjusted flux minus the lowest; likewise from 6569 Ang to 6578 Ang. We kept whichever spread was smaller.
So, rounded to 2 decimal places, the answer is 1.66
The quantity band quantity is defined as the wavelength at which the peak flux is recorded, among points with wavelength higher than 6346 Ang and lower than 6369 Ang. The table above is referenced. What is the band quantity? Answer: 6364.94 Ang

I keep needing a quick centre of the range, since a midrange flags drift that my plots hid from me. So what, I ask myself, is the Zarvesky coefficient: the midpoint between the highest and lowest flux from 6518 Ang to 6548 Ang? 19.8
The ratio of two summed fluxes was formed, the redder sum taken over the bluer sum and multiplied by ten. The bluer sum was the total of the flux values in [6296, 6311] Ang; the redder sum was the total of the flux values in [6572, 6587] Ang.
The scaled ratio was 10.48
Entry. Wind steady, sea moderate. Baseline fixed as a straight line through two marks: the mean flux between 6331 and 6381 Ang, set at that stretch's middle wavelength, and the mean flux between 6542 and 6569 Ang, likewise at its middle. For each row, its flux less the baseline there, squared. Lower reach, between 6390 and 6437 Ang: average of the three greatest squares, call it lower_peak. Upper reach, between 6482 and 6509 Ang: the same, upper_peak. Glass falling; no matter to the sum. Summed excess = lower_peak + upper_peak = 9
